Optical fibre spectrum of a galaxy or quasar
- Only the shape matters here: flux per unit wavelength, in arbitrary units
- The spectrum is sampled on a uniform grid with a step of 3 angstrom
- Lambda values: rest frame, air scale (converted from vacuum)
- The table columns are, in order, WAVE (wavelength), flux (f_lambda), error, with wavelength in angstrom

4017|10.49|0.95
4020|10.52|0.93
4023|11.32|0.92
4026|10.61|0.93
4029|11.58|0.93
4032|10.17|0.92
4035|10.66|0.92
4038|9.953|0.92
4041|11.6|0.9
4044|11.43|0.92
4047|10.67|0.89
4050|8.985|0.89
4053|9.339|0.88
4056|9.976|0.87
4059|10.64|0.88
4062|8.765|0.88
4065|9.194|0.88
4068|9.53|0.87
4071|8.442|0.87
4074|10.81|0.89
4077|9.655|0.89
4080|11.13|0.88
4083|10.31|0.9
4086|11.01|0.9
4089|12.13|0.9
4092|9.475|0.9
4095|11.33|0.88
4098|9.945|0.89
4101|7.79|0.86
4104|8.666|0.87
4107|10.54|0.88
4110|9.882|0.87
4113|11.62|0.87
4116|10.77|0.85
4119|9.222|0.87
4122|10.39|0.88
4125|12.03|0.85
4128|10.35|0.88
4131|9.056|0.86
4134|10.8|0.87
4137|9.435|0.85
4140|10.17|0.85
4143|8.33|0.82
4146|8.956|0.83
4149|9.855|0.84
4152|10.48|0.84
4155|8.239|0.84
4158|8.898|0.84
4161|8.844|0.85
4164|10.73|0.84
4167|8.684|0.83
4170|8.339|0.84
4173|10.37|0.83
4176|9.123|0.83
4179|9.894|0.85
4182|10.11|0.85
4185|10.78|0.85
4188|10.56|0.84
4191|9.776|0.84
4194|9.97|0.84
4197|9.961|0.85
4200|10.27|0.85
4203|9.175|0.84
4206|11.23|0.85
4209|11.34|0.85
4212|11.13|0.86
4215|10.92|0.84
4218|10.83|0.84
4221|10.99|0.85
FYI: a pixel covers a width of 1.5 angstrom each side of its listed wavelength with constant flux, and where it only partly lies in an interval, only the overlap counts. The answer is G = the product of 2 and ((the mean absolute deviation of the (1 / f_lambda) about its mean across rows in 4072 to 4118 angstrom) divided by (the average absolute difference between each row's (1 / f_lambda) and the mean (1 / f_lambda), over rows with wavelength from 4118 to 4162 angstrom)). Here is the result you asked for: 2.0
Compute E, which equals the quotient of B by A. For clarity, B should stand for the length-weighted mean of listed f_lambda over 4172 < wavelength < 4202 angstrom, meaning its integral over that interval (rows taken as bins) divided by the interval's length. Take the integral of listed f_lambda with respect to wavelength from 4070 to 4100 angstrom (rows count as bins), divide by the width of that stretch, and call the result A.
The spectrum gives 0.97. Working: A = 10.4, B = 10.1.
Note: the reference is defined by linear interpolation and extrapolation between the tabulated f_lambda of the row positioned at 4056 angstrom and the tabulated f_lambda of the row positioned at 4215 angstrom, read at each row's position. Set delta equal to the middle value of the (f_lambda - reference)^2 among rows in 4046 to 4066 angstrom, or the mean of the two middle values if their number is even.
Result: 0.56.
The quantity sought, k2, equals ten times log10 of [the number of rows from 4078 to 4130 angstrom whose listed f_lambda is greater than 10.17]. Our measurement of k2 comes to 10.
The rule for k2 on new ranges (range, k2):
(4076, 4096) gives 7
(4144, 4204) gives 8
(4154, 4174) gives 3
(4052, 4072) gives 0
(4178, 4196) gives 3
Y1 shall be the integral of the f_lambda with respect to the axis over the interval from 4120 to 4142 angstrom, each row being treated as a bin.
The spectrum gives 225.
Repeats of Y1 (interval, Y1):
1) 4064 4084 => 197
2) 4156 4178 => 204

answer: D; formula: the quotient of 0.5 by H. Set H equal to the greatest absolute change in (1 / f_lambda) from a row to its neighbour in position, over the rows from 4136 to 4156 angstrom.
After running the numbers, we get 19.3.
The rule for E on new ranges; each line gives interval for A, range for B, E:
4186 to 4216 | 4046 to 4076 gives 0.92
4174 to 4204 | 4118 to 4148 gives 0.99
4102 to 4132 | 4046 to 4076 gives 0.94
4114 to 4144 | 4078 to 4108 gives 1.01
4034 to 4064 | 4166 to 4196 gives 0.96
